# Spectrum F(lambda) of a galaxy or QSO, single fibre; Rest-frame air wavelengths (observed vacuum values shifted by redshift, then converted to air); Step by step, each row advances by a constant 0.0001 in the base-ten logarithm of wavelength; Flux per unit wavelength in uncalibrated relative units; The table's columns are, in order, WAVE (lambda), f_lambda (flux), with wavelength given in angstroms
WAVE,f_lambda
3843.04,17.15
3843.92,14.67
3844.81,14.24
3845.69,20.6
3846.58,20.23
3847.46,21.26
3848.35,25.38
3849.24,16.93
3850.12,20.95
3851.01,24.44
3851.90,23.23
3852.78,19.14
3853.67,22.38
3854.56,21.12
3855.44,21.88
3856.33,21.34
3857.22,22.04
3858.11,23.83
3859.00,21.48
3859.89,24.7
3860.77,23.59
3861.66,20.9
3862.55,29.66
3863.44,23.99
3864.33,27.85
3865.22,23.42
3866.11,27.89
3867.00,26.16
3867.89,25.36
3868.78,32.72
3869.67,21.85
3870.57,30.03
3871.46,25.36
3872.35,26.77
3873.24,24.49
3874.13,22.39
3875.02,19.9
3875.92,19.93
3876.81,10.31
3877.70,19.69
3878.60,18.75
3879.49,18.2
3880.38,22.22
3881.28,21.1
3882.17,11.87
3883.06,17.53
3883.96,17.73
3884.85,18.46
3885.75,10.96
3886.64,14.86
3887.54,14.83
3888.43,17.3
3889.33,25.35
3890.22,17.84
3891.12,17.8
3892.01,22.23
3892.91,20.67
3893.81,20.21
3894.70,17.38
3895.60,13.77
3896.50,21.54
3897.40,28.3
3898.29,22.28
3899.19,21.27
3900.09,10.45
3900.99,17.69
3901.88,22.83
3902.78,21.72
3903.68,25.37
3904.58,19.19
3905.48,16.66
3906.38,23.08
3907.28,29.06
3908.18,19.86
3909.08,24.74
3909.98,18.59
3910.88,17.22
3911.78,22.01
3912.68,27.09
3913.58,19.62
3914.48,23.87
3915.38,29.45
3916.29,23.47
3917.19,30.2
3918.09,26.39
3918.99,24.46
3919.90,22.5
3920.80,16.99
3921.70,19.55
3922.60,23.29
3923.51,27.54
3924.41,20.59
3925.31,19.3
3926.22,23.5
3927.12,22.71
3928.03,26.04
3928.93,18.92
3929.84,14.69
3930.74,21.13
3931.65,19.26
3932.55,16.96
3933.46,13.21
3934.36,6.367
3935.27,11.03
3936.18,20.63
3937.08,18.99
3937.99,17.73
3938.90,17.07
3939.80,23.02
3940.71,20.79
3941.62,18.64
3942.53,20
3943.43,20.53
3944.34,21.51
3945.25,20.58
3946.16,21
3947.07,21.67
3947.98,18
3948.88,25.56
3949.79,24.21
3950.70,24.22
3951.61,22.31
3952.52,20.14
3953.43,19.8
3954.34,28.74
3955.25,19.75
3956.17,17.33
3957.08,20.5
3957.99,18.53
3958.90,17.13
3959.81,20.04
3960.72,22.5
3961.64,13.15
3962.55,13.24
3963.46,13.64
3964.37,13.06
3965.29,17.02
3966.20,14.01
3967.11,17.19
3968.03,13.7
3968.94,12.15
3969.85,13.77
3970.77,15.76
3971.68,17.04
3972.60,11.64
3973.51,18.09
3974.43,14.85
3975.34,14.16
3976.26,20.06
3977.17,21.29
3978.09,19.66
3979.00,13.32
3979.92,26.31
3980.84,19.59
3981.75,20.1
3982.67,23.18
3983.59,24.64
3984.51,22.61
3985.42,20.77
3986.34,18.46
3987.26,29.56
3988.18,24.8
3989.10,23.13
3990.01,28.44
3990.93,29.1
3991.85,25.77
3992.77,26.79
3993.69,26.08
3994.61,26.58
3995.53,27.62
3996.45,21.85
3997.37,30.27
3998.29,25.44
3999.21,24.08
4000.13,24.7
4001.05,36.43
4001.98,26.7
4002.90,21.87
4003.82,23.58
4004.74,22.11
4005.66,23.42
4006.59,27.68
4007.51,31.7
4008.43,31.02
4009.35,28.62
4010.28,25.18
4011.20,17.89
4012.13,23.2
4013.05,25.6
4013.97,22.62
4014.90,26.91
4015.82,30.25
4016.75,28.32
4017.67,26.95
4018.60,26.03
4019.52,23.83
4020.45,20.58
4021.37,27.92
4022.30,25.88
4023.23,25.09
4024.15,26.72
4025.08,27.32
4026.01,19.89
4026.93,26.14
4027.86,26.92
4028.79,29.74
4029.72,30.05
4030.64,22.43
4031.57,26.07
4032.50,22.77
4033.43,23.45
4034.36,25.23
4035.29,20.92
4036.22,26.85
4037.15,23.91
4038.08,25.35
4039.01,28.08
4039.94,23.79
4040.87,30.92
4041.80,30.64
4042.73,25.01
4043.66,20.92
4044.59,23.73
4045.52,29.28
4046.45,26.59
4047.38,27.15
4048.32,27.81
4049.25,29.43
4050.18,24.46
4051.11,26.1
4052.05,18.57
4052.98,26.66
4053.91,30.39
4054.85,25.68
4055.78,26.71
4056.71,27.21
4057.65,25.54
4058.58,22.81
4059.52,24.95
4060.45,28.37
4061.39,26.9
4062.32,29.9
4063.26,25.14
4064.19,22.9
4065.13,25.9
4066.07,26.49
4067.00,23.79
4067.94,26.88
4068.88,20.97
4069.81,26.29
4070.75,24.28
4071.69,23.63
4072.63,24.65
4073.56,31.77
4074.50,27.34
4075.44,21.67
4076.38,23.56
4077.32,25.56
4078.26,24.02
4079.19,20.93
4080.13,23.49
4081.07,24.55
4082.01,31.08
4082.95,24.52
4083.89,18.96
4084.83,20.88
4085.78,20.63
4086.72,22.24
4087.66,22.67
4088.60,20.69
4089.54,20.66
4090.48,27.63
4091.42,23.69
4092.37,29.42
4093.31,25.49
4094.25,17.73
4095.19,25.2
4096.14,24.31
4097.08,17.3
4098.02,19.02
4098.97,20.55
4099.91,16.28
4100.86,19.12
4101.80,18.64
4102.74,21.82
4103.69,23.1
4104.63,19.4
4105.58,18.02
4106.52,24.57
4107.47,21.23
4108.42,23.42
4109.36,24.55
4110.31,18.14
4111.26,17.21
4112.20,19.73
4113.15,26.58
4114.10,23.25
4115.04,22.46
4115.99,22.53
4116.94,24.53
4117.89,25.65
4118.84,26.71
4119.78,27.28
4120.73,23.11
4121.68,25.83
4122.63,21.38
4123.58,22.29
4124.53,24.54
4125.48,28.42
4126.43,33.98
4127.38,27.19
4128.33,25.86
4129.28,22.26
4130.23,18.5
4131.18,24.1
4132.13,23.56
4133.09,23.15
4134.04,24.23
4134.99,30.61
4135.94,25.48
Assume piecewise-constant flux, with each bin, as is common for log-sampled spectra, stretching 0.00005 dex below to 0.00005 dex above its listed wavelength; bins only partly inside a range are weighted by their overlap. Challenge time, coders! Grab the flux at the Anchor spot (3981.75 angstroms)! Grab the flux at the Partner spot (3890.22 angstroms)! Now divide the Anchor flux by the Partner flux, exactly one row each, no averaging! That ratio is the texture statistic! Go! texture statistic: 1.1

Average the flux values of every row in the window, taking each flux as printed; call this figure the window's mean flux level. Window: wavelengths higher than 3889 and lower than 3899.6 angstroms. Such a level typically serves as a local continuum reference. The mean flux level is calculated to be 21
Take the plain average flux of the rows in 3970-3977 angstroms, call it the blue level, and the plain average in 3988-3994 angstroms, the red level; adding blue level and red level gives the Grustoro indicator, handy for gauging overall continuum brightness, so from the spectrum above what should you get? 42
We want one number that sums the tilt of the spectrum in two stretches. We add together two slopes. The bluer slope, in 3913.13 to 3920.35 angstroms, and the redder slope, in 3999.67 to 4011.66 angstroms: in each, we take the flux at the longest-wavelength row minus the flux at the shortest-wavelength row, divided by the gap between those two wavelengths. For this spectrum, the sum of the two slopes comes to -0.16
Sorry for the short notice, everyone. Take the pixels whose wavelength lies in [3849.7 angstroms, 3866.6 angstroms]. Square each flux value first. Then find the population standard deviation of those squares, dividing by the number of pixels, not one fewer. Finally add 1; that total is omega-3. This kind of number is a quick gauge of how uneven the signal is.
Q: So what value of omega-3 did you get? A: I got 130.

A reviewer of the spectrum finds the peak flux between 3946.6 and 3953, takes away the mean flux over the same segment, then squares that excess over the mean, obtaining 10.6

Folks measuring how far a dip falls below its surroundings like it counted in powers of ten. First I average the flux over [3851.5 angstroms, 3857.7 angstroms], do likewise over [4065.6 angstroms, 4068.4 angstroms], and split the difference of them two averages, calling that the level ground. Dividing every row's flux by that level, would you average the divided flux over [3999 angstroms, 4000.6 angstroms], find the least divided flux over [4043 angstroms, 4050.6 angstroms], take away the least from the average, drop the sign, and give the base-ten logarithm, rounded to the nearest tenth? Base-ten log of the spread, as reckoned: -0.8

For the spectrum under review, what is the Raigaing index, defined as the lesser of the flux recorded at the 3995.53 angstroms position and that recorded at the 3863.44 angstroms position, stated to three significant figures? 24.0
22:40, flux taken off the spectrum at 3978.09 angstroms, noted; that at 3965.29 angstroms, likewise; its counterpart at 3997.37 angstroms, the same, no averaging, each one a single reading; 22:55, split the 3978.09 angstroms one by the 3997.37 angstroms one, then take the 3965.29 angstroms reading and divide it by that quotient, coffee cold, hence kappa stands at 26.2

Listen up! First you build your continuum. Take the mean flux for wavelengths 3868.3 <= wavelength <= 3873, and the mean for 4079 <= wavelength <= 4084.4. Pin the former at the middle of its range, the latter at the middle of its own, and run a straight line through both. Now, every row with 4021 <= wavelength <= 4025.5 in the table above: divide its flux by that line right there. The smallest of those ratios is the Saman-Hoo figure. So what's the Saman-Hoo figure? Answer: 1.0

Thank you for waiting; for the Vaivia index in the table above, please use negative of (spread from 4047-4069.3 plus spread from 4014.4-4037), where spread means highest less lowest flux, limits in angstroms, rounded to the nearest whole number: -22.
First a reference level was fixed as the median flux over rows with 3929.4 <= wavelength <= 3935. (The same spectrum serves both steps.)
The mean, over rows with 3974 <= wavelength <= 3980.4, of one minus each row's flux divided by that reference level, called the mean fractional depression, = -0.2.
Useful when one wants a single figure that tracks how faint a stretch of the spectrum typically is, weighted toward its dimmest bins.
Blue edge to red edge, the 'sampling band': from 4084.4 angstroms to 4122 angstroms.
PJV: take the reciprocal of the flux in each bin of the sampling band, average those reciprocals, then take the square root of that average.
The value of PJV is 0.214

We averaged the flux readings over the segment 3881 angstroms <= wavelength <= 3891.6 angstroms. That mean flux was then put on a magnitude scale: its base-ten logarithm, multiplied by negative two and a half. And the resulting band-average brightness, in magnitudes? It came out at -3.08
